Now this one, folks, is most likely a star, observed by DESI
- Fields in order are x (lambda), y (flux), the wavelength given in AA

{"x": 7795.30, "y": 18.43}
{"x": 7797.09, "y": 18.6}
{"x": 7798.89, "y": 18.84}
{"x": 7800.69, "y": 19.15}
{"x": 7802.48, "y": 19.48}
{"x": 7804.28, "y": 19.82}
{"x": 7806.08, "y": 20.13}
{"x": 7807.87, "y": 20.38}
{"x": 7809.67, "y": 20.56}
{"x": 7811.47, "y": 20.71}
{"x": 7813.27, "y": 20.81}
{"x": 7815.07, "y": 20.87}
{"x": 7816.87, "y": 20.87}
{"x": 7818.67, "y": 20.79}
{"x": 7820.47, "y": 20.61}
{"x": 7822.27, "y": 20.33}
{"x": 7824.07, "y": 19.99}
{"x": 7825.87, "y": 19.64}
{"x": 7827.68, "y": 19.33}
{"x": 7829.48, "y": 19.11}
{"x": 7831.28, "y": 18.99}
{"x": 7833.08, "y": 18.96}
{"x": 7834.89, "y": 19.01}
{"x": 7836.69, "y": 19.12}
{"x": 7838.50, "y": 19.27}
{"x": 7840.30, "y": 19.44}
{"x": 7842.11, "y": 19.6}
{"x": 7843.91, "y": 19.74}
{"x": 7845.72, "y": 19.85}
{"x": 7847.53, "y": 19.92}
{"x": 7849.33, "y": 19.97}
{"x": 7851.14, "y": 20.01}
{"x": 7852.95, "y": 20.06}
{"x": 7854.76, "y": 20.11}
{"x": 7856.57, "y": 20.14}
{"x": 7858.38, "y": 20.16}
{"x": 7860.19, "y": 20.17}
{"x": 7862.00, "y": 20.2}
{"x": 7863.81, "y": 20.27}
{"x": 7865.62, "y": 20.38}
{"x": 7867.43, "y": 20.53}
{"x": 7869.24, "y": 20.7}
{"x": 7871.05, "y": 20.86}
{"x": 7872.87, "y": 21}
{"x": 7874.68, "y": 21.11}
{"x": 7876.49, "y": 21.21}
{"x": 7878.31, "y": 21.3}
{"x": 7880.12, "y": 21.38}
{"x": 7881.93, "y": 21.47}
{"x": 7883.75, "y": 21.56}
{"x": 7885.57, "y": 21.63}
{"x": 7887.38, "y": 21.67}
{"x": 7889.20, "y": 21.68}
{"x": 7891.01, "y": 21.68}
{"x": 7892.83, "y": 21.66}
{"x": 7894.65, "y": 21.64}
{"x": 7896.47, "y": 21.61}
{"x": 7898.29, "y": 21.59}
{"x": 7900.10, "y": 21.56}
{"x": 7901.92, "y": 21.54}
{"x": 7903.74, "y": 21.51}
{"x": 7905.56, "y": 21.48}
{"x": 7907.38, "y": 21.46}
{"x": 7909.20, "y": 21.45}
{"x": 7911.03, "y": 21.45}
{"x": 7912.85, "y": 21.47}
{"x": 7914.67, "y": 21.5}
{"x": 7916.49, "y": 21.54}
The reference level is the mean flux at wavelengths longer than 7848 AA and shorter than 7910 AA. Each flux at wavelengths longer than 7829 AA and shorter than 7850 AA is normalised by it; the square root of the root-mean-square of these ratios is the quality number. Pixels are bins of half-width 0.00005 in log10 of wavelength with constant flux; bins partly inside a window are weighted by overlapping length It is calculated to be 0.96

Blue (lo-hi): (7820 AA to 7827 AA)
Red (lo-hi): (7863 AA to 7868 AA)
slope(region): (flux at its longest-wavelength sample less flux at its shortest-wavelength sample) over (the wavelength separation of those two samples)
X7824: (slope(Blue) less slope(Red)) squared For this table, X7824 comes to 0.063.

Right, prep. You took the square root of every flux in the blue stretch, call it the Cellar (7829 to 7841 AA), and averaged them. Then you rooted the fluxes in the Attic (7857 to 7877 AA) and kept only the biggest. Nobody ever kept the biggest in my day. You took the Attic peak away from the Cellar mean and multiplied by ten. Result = -2.3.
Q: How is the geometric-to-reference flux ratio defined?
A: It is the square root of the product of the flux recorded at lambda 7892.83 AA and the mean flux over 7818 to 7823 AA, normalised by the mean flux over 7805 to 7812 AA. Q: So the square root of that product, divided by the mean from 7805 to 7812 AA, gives 1.03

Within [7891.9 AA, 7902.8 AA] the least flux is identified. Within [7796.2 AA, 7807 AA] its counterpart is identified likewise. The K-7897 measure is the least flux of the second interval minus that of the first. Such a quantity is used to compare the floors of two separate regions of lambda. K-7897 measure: -2.9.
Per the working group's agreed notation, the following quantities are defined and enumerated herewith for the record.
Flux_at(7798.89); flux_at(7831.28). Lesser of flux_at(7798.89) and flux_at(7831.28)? 18.84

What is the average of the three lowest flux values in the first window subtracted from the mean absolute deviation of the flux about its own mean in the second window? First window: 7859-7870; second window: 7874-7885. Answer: -20.1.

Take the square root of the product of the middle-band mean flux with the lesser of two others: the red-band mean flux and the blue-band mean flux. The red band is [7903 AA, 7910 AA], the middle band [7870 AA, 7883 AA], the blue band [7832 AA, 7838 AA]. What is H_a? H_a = 20.1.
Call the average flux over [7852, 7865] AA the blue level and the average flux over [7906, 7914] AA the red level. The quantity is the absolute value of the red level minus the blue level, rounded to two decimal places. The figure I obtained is 1.30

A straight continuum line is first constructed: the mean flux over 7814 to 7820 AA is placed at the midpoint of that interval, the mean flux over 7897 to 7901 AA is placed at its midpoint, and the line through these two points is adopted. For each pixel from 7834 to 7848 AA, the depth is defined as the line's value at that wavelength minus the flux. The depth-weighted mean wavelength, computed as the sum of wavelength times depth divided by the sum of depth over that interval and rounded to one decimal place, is 7840.5 AA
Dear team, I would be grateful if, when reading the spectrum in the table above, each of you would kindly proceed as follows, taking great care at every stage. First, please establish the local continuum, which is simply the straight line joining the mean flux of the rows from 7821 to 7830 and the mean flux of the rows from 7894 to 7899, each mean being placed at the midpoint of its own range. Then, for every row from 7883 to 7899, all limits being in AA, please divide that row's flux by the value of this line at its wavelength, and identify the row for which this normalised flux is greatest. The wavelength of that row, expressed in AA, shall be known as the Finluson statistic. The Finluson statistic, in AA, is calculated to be 7885.57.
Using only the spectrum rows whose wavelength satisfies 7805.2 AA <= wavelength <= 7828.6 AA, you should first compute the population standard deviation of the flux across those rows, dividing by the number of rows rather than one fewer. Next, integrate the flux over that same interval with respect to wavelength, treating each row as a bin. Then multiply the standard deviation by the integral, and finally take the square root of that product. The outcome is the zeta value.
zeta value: 15.0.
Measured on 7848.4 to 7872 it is 11.2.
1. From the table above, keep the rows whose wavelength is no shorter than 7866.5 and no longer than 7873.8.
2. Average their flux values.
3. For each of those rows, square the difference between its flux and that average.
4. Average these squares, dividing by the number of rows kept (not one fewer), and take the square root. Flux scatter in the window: 0.18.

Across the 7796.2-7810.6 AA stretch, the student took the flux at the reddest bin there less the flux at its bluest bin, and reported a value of 2.0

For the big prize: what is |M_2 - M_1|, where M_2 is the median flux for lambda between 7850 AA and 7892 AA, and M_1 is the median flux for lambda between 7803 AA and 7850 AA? 1.0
